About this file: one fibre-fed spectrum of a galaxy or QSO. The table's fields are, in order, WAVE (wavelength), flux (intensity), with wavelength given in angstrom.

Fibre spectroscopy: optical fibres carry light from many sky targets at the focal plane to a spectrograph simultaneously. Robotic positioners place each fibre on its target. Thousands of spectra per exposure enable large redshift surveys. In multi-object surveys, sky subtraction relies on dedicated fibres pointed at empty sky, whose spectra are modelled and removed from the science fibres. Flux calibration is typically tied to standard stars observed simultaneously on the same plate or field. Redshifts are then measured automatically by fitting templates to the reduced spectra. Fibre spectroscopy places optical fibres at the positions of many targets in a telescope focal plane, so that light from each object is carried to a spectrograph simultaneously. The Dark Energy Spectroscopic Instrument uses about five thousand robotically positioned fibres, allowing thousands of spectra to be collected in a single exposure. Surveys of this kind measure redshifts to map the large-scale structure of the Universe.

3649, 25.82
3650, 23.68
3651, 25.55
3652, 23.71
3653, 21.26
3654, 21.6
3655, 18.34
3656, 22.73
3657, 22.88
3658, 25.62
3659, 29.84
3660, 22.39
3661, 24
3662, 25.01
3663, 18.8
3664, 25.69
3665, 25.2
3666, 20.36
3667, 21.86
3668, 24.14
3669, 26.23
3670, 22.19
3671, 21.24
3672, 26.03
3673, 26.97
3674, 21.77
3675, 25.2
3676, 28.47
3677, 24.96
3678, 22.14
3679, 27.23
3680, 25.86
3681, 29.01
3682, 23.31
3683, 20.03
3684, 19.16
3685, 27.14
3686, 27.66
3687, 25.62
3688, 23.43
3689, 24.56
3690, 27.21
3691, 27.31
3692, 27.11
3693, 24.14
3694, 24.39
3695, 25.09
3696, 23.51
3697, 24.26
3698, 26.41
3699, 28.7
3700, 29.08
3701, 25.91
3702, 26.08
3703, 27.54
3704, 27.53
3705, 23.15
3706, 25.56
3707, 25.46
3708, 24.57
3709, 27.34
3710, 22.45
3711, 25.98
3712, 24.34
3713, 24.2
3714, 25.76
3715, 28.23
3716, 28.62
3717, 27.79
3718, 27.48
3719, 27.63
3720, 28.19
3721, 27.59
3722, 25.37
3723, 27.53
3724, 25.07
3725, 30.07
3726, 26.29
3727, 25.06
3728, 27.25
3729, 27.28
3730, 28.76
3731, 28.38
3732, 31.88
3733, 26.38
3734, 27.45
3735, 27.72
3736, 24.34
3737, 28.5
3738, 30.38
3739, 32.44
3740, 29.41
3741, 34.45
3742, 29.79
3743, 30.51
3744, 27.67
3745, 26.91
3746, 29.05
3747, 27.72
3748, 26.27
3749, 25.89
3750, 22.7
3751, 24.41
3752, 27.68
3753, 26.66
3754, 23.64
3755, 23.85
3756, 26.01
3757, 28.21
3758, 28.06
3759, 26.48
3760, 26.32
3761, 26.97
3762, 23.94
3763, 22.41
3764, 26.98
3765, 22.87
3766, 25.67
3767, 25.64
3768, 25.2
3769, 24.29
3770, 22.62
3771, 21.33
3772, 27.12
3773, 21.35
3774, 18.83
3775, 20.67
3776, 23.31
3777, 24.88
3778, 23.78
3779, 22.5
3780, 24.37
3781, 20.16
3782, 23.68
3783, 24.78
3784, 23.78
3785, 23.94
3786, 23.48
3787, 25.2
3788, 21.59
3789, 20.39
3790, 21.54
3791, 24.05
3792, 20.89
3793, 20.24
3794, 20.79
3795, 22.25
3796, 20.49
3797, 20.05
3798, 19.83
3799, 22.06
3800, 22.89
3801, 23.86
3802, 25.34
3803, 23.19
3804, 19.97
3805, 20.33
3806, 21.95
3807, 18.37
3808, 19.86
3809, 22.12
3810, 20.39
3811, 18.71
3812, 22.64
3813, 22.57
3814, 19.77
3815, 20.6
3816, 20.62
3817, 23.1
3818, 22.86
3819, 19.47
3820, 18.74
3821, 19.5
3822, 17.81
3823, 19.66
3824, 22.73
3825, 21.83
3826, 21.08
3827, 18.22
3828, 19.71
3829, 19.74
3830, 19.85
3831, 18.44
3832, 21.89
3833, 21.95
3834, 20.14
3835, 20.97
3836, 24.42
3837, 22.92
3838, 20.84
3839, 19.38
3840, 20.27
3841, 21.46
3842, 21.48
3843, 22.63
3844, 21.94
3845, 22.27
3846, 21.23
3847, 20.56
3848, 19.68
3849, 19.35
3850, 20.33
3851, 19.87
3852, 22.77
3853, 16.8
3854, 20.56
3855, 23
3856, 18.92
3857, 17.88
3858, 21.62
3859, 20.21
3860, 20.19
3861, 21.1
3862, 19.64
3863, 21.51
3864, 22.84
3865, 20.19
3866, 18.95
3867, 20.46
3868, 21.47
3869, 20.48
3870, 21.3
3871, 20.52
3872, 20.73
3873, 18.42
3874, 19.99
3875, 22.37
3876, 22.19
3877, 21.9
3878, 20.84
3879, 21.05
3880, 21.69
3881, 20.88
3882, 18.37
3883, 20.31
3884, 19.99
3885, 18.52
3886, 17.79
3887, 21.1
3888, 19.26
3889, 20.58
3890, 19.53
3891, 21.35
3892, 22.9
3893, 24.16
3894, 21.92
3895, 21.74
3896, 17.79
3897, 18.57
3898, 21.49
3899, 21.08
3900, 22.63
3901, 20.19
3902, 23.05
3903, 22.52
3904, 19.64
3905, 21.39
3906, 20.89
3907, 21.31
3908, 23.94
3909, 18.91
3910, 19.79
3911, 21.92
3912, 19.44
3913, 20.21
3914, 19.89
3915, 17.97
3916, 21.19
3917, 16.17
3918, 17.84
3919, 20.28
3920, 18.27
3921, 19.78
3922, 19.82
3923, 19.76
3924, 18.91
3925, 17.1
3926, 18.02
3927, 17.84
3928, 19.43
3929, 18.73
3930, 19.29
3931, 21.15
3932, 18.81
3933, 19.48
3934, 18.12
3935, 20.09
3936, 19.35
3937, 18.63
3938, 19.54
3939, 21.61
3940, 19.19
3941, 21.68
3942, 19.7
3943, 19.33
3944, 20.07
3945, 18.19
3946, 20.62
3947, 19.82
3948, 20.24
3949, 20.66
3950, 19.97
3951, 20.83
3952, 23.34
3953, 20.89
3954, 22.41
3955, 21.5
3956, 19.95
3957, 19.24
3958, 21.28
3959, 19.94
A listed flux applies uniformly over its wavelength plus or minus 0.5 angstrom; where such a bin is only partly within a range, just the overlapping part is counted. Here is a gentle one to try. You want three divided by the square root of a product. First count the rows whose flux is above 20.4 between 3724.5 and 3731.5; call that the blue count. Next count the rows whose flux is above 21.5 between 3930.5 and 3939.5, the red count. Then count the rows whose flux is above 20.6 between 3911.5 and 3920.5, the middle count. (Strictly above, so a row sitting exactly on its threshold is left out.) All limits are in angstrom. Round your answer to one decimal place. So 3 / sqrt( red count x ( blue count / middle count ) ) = 1.1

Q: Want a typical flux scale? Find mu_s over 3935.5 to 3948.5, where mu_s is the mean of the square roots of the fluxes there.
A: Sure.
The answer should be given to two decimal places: 4.45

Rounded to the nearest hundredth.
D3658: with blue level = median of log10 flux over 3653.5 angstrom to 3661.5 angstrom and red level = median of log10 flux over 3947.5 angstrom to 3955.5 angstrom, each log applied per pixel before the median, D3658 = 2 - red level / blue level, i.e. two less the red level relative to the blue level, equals 1.03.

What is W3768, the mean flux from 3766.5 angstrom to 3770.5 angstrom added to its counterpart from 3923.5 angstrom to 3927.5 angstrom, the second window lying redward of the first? 42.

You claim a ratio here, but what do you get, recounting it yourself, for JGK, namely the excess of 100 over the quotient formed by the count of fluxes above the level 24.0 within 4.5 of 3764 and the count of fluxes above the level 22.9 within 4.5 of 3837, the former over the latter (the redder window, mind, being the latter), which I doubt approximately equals 97.0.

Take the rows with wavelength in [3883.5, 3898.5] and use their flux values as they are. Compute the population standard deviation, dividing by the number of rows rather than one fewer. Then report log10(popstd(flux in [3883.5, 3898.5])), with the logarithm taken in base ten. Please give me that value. 0.26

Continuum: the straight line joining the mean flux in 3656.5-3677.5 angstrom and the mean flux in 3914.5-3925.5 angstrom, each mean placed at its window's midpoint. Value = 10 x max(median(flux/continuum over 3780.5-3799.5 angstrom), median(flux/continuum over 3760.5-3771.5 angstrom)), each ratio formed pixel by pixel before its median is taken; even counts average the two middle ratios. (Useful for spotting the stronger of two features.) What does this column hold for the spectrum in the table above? 11.0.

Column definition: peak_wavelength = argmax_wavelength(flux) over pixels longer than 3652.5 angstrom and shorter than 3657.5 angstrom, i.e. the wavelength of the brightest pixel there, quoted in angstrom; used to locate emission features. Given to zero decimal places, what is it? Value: 3657 angstrom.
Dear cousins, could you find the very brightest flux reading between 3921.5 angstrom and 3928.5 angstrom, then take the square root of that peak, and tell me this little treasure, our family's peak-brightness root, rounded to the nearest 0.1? 4.5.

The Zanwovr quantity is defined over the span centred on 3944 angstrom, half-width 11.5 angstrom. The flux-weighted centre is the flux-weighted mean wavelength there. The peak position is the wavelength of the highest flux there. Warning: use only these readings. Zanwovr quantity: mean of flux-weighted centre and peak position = 3948.1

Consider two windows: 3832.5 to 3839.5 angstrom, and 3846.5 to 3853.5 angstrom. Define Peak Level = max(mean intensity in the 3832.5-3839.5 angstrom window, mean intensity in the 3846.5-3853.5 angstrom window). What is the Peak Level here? 21.5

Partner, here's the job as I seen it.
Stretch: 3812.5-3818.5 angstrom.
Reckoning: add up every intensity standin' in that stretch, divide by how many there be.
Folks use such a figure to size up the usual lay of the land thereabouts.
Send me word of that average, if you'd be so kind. 21.6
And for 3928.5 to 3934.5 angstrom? 19.3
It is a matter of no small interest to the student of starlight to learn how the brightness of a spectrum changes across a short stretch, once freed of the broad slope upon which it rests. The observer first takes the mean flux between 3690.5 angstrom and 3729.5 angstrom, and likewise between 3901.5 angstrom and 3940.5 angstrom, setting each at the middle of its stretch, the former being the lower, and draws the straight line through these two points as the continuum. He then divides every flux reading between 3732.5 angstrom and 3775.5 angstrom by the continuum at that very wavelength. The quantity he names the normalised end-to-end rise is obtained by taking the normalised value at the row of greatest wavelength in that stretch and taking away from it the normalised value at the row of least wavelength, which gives -0.18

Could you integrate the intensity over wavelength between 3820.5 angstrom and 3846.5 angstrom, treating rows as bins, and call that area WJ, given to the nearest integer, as 542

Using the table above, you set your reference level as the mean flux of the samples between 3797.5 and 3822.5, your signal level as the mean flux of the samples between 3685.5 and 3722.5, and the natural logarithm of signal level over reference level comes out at 0.21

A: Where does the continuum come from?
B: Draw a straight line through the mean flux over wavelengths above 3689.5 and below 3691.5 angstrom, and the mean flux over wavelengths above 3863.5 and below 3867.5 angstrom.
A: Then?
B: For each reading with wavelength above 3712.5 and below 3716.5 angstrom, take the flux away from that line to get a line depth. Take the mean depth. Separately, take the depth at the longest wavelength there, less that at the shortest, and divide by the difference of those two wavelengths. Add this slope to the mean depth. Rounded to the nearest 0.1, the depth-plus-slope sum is -1.9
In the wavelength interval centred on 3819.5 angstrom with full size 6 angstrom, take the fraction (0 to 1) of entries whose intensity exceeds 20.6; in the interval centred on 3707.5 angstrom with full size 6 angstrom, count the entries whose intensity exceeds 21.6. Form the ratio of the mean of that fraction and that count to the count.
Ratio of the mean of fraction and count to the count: 0.528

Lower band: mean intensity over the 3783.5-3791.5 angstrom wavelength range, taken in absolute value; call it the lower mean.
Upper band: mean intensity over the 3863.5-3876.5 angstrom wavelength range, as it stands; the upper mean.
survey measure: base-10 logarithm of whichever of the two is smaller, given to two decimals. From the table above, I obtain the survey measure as 1.32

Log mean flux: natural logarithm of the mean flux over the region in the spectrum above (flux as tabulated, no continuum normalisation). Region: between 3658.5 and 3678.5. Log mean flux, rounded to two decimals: 3.18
